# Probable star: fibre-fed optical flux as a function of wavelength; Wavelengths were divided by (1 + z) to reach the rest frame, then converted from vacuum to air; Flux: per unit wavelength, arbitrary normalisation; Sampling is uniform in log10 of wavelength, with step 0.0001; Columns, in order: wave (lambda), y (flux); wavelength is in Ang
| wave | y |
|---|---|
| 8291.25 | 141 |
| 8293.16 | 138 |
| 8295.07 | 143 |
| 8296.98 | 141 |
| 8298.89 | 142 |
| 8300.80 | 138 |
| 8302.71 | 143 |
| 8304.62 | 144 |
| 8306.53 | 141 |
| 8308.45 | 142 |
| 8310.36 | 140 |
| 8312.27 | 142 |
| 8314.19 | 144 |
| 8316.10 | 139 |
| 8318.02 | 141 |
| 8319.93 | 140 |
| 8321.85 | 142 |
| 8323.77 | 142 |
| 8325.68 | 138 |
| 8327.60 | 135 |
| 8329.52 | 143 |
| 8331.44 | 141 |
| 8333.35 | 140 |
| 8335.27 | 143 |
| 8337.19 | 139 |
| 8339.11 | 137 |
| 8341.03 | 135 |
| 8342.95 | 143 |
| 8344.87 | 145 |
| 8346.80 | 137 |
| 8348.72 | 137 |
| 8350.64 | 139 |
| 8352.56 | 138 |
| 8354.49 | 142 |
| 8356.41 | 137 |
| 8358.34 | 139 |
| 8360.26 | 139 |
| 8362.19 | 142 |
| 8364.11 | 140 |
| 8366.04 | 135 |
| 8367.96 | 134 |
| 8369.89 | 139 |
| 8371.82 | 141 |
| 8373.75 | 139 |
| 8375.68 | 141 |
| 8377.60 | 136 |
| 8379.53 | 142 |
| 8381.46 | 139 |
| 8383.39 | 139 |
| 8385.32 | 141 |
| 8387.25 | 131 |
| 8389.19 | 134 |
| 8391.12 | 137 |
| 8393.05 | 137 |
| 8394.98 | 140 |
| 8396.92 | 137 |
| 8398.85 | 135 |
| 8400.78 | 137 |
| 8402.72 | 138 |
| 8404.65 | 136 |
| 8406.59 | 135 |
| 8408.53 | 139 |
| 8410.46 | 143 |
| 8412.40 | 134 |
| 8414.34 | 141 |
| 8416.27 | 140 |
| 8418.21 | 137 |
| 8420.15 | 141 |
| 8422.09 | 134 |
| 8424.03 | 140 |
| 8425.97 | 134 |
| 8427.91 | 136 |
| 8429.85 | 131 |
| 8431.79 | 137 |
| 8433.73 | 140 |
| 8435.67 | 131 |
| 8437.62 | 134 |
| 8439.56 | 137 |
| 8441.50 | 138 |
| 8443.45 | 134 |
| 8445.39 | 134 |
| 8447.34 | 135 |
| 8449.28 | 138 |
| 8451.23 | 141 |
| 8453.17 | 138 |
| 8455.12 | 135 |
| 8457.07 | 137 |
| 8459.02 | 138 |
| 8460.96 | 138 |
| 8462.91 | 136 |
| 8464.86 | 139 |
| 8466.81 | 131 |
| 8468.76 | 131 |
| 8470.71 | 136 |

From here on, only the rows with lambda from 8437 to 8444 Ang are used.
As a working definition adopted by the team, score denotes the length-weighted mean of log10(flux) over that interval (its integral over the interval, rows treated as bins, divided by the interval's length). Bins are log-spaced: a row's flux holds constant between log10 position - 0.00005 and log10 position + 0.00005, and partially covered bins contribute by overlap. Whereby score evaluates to 2.13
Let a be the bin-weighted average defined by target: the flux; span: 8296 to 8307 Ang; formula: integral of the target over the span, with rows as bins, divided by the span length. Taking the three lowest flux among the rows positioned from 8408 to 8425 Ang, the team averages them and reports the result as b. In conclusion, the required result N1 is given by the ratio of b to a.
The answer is 0.95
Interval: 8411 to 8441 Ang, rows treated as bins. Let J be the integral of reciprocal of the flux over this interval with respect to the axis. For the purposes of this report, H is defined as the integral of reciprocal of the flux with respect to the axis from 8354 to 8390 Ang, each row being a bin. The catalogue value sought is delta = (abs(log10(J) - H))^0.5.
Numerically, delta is 0.96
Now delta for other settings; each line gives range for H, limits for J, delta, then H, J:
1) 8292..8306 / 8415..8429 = 1.04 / 0.10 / 0.10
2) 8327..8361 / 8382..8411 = 0.96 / 0.24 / 0.21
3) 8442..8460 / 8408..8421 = 1.08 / 0.13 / 0.09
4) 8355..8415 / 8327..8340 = 1.21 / 0.44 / 0.09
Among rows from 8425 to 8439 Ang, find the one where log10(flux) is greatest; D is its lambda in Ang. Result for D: 8433.73 Ang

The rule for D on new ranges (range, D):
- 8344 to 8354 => 8344.87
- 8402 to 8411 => 8410.46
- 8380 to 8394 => 8385.32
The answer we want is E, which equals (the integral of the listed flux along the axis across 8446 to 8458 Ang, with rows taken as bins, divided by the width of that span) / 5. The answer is 27.4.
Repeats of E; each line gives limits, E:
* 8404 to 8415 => 27.6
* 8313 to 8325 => 28.3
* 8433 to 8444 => 27.1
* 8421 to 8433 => 27.1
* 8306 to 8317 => 28.3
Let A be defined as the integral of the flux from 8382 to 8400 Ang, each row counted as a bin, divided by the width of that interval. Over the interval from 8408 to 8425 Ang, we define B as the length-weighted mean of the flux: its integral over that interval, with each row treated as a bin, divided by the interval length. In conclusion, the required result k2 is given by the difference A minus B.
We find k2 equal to -2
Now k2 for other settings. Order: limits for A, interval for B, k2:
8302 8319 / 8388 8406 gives 5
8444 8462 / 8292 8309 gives -4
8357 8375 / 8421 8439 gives 3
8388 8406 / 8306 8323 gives -5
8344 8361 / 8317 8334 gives -1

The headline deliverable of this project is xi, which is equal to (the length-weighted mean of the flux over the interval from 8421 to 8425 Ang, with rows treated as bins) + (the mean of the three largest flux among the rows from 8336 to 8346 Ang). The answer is 279.4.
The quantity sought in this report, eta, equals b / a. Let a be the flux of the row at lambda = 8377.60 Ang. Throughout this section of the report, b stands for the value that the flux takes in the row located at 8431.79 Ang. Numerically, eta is 1.01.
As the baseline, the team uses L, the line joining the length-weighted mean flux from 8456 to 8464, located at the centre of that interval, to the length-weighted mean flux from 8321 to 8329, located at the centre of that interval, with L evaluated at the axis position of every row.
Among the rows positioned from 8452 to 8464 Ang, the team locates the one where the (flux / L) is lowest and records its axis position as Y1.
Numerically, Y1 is 8455.12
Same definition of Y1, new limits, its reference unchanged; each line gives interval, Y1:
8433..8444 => 8435.67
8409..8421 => 8412.40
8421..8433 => 8429.85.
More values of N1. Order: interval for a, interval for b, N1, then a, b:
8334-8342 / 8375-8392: 0.96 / 139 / 134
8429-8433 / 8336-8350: 1.01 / 135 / 136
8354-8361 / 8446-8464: 0.97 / 139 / 135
